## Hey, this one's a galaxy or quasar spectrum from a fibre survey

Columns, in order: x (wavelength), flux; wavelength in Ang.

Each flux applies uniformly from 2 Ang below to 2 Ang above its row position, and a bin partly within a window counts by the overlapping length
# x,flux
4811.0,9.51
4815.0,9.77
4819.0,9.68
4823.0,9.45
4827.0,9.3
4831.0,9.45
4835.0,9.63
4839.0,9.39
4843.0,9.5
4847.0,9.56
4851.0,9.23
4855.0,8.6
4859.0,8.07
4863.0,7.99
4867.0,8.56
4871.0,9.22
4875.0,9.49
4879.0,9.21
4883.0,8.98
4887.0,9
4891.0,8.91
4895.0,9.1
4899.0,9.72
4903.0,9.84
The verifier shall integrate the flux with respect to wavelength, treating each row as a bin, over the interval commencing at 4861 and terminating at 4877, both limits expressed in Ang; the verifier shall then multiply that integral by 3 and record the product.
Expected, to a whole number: 423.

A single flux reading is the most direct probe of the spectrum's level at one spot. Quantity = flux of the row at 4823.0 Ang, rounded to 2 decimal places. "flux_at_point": 9.45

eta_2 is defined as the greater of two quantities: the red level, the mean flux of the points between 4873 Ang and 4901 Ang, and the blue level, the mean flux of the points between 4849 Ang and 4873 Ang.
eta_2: 9.20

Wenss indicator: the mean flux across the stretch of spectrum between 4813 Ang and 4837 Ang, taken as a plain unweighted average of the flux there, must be 9.5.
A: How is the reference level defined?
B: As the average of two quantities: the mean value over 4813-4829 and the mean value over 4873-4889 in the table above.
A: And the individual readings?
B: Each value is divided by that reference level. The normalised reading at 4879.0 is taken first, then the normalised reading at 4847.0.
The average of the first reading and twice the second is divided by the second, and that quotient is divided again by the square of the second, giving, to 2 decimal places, 1.42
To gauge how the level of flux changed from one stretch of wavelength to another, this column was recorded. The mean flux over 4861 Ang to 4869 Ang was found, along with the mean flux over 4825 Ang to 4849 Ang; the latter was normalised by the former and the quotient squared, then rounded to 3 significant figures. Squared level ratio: 1.31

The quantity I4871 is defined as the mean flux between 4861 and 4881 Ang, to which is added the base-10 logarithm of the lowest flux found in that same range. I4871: 9.8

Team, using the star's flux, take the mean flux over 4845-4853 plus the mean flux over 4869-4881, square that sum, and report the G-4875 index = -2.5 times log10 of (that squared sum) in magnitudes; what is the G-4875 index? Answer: -6.36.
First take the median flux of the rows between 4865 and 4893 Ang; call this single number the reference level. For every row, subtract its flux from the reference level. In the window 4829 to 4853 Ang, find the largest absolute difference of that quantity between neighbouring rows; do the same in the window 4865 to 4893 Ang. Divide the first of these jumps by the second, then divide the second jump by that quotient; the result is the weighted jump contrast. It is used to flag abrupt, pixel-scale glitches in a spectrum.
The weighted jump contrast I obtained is 1.3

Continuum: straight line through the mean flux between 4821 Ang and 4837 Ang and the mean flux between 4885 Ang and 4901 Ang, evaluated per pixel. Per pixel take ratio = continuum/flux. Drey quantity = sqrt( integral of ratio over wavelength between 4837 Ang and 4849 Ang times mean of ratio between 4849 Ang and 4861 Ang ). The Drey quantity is 3.59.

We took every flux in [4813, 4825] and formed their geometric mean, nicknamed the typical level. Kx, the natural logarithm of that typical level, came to 2.27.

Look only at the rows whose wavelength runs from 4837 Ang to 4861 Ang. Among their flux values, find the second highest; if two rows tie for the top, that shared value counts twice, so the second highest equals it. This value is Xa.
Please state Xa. 9.5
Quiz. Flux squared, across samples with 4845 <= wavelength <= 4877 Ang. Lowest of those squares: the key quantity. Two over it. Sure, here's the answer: 0.031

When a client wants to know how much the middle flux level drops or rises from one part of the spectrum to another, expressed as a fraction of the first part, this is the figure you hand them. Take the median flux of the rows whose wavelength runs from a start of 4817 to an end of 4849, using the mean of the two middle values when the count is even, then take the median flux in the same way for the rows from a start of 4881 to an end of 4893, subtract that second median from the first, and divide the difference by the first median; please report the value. 0.052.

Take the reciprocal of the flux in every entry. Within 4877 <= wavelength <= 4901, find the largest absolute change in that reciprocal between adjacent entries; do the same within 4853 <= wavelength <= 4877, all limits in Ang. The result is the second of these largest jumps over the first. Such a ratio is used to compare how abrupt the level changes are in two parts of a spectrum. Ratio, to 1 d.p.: 1.2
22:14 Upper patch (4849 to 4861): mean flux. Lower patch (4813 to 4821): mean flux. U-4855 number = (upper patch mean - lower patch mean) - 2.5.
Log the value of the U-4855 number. -3.6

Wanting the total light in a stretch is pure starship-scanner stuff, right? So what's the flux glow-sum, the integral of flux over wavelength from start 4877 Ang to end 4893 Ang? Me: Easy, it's 144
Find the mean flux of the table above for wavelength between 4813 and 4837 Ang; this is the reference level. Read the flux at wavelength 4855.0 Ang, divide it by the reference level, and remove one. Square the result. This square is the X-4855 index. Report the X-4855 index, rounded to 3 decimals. 0.010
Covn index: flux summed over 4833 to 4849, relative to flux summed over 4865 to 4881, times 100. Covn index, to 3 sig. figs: 104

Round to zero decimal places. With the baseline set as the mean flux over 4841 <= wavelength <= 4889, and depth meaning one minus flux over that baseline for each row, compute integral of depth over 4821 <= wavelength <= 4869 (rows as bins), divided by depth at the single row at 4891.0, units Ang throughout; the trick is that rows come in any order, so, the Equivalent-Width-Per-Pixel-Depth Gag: -129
